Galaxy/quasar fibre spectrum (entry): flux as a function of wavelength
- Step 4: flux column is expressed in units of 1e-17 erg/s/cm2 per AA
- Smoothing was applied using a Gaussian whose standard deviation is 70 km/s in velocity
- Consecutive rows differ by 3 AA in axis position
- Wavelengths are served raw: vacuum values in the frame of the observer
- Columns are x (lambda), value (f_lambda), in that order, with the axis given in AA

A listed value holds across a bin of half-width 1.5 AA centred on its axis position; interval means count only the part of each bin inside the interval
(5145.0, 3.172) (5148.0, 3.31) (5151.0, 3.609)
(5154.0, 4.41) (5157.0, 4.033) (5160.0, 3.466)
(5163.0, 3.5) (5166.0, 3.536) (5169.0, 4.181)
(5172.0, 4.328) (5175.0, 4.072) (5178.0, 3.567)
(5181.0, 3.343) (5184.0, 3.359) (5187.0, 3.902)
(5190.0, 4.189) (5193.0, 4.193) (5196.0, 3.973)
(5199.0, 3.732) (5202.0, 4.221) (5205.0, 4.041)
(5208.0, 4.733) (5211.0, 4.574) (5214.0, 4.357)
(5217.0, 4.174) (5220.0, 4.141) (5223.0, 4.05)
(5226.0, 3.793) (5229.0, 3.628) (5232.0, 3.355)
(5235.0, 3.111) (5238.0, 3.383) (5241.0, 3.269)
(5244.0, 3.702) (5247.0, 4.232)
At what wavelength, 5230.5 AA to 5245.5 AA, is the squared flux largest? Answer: 5244.0 AA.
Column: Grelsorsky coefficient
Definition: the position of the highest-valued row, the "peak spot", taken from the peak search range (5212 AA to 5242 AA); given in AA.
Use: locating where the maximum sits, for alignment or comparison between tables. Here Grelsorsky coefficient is 5214.0 AA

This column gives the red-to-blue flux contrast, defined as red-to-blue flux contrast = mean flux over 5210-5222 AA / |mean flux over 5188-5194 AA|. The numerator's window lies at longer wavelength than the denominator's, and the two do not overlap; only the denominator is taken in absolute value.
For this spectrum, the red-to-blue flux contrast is 1.03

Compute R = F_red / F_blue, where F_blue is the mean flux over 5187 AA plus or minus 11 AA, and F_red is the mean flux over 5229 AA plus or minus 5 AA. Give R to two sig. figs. 0.95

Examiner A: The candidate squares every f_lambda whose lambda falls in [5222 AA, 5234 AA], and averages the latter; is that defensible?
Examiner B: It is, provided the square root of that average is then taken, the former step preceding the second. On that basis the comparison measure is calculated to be 3.7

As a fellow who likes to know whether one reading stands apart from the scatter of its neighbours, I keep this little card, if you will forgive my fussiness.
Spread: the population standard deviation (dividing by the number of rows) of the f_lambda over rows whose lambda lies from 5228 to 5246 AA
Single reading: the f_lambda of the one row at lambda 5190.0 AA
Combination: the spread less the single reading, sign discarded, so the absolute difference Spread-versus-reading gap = 3.99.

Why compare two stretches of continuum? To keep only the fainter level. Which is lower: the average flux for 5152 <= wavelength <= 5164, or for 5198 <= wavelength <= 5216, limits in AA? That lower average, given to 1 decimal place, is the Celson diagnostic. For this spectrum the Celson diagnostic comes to 3.9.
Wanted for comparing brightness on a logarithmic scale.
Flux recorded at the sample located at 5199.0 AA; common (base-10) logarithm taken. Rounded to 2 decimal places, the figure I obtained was 0.57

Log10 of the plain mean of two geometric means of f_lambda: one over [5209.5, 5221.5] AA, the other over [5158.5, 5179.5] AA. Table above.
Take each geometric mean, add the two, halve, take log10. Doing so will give 0.607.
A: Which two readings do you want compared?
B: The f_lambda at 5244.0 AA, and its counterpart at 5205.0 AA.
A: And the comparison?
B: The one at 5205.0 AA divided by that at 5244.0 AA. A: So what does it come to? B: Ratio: 1.09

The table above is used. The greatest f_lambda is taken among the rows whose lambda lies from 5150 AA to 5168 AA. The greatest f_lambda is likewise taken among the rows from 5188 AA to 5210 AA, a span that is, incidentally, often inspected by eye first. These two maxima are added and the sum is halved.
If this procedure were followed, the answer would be 4.57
